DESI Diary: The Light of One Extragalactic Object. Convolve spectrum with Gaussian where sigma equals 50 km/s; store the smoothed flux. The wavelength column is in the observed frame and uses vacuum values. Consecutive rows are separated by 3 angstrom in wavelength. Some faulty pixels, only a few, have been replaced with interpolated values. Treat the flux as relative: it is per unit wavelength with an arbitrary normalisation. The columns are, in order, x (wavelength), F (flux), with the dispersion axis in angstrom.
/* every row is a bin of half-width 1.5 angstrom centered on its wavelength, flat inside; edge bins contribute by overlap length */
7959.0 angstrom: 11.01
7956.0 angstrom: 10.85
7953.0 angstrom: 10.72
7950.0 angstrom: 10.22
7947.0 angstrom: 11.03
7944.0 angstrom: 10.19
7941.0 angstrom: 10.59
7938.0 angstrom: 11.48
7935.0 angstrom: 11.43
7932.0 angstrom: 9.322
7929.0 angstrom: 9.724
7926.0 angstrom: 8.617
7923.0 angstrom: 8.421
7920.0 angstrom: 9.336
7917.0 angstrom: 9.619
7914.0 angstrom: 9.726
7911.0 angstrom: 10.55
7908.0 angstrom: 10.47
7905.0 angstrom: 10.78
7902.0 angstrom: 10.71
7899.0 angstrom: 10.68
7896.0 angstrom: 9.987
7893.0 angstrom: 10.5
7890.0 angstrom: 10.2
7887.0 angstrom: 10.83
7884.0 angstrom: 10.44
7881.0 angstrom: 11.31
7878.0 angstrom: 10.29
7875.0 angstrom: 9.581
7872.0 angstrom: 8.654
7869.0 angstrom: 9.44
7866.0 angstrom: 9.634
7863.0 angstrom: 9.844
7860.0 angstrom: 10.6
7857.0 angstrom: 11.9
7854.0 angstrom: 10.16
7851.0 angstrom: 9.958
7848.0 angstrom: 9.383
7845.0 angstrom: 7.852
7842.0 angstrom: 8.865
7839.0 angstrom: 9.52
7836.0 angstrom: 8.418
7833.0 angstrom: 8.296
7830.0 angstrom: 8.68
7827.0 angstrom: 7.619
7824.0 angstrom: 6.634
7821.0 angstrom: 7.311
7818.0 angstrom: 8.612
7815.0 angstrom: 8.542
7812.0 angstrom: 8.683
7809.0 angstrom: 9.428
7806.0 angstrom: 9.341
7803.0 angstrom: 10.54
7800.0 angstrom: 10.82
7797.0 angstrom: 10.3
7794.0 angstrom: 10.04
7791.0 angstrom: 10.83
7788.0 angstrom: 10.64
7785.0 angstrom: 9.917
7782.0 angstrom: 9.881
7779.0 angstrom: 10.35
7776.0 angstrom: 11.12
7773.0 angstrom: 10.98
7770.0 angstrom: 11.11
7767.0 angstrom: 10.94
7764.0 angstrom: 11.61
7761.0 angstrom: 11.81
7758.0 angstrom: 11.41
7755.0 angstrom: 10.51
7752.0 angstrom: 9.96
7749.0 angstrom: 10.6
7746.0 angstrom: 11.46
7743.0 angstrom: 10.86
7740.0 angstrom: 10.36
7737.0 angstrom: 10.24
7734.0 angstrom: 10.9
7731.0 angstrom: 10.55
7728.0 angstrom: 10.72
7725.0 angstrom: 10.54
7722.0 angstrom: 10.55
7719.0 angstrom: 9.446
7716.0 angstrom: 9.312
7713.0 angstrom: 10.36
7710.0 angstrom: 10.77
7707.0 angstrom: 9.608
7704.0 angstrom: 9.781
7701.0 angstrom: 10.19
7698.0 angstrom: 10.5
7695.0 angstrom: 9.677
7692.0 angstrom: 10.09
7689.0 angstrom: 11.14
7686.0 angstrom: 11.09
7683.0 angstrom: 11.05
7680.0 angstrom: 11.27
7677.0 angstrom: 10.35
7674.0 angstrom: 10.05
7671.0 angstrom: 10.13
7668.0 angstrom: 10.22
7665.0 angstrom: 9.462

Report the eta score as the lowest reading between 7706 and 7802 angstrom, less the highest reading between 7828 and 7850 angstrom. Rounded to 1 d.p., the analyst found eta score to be -0.2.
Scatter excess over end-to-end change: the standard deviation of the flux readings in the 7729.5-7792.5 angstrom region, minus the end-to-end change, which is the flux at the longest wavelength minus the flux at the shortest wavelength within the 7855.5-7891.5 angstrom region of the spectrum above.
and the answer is 2.2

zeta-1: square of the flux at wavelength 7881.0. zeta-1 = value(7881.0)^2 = 128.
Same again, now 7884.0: 109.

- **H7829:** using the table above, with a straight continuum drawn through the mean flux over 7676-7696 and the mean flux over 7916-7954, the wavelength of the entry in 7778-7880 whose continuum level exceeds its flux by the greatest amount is 7824.0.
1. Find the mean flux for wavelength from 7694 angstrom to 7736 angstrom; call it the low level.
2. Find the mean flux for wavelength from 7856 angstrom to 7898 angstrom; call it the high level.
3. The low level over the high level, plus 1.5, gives 2.50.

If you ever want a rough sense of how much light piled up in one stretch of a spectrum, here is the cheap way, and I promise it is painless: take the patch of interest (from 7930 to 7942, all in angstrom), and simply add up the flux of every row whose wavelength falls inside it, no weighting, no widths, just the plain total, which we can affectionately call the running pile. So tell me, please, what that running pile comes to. 42.8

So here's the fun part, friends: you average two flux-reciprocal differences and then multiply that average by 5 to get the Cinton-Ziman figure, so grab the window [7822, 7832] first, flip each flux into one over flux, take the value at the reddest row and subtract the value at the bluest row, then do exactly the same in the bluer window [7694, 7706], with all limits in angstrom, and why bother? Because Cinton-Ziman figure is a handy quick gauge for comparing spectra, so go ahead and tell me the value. -0.09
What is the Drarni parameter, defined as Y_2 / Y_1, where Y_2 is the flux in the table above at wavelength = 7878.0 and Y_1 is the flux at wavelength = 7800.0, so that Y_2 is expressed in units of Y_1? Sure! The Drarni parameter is 0.95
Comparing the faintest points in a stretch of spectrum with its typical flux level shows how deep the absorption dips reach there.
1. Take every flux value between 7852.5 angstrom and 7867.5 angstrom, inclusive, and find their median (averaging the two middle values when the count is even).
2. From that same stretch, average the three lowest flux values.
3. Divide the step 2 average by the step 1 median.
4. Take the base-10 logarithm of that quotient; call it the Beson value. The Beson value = -0.012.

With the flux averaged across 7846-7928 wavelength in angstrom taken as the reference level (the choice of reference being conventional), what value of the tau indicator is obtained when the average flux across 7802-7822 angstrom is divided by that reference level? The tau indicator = 0.89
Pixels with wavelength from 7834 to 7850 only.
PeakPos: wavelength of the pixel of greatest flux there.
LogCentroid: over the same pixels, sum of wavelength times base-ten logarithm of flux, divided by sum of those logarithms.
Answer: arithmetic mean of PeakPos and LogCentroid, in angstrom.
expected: 7840.5 angstrom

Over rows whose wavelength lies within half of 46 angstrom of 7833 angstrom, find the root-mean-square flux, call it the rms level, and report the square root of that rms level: 2.94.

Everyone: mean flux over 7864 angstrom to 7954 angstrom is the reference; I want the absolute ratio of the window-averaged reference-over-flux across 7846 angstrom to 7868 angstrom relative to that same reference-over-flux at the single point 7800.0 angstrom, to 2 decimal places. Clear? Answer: 1.07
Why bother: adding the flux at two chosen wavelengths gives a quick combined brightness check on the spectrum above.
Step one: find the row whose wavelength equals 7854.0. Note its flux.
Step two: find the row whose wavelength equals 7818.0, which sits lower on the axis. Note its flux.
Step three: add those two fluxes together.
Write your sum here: 18.8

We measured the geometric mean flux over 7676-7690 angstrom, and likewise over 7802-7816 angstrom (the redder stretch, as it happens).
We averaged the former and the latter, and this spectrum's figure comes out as 10.1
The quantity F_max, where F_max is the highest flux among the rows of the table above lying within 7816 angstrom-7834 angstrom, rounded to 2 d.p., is 8.68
